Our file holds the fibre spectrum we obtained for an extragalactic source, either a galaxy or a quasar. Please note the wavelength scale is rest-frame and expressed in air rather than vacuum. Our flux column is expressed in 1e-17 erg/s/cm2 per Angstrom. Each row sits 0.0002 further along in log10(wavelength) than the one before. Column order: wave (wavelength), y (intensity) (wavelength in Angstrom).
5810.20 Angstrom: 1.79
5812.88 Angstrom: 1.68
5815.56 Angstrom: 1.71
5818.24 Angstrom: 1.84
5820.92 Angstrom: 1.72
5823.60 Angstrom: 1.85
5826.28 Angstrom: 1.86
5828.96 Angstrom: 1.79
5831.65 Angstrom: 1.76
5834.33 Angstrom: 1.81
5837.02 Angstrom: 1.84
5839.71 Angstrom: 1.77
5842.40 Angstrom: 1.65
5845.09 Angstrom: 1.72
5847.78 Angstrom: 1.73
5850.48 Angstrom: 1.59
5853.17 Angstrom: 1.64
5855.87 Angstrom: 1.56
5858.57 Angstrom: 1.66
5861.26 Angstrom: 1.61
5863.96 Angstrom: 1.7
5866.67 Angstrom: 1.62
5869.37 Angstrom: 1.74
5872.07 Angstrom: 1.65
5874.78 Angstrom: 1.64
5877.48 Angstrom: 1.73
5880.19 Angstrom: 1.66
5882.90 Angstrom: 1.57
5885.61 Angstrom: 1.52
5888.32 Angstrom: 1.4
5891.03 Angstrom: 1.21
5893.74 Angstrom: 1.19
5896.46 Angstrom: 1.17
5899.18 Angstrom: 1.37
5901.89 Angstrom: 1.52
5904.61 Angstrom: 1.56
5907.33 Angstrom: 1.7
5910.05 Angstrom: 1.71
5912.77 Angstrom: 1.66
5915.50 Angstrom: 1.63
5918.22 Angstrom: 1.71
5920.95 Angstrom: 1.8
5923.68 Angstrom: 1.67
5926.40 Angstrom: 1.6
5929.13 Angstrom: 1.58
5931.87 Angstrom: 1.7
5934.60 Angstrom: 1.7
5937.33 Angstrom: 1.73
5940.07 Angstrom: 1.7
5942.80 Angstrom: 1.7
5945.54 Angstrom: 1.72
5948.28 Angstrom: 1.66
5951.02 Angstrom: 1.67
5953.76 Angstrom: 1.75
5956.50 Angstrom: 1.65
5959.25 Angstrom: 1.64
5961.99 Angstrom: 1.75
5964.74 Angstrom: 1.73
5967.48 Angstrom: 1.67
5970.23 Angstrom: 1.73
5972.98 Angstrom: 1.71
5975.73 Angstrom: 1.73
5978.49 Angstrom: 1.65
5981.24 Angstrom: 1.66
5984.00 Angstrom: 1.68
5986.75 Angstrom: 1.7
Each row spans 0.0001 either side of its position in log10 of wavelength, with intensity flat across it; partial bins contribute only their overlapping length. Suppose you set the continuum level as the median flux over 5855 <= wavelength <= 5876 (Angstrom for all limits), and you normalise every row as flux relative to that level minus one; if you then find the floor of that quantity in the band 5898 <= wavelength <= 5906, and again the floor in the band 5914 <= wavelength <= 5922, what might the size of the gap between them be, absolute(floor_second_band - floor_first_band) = 0.16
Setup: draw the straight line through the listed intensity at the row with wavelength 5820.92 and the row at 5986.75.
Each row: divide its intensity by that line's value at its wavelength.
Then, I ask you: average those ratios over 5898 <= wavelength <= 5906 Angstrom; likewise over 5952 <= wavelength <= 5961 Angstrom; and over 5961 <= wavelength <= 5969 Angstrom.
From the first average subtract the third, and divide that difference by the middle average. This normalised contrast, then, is -0.14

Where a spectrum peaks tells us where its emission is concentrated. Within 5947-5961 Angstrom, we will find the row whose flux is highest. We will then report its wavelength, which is 5953.76 Angstrom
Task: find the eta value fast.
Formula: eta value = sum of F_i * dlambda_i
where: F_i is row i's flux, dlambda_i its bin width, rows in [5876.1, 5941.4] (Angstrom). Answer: 103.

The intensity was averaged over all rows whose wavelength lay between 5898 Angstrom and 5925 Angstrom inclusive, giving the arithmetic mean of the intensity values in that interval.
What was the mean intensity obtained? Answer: 1.63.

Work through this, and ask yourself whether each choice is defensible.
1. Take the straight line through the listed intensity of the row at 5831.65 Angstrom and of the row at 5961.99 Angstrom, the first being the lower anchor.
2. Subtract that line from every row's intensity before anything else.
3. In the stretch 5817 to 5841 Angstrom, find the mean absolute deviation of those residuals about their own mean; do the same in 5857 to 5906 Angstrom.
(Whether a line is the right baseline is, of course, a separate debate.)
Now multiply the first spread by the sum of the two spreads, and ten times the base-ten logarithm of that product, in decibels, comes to -21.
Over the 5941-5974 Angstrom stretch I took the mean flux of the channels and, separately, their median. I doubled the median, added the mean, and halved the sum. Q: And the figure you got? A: 2.55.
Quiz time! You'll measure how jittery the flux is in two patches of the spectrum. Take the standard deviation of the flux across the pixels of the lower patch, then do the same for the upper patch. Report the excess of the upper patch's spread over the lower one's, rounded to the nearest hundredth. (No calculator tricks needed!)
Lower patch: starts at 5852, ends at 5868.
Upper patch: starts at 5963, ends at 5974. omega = -0.02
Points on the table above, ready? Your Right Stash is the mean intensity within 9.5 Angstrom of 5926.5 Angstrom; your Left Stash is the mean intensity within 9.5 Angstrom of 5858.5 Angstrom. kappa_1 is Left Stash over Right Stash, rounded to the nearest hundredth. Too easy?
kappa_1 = 0.97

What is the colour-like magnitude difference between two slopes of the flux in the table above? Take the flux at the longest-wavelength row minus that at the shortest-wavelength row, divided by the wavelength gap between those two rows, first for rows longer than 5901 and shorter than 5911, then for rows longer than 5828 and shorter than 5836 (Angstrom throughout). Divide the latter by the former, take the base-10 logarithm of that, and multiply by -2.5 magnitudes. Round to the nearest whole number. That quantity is 2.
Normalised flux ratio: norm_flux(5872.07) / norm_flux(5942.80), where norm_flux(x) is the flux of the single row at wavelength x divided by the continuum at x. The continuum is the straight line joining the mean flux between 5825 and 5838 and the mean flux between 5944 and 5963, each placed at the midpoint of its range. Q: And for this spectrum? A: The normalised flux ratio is 0.93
